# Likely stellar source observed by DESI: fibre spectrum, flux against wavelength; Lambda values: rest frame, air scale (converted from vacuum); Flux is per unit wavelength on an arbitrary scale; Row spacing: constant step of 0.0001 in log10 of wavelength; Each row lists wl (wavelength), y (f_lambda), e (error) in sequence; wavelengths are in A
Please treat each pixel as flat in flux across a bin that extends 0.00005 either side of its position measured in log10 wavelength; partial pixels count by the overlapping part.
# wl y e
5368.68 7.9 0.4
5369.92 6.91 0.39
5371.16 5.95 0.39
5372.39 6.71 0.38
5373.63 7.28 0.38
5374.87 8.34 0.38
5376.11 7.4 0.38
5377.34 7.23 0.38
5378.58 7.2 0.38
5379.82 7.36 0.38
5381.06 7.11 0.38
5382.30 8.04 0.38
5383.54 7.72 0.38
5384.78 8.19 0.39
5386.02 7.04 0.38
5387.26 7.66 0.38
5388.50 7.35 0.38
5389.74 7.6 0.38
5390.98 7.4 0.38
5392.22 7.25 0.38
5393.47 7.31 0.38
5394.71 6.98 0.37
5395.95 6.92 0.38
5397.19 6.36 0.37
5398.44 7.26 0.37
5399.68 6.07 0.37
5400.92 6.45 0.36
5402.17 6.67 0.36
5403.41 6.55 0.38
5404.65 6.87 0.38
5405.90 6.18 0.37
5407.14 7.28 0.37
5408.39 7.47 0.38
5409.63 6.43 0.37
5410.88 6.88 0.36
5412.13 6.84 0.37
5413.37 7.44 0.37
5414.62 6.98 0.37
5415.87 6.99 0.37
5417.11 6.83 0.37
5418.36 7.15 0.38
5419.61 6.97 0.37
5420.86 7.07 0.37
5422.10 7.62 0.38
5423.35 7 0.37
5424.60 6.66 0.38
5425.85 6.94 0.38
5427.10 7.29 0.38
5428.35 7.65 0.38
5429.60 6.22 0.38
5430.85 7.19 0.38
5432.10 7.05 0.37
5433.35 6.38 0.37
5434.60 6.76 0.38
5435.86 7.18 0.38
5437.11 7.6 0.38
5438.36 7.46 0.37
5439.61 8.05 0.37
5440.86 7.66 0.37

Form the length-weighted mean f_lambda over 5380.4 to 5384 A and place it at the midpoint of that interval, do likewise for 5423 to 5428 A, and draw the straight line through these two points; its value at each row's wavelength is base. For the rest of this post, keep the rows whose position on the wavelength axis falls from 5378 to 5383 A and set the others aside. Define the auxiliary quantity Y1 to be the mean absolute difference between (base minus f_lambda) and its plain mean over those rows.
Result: 0.32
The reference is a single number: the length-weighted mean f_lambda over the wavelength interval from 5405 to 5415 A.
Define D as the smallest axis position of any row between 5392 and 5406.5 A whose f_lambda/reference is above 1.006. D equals 5392.22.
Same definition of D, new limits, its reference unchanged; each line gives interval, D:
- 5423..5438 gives 5423.35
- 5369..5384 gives 5373.63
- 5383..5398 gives 5383.54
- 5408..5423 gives 5408.39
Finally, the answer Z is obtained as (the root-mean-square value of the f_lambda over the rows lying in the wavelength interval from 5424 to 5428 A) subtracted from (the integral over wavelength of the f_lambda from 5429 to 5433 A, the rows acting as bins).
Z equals 20.2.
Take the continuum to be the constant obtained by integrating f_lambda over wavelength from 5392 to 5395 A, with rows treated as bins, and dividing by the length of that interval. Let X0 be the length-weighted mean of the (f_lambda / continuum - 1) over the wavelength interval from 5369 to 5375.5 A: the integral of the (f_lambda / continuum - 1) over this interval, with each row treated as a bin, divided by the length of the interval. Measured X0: -0.01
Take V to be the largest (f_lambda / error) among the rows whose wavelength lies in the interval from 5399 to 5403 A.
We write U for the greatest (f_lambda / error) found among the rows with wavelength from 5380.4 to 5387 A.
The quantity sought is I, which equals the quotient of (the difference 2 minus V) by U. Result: -0.78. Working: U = 21.2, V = 18.53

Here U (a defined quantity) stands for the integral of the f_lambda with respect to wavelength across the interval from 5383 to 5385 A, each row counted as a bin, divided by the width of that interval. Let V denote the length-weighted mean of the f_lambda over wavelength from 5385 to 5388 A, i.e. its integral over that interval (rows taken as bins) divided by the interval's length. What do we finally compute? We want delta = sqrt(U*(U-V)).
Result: 1.9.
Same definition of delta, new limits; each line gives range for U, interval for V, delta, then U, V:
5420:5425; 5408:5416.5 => 0.9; 7.11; 7.0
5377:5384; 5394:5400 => 2.2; 7.44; 6.8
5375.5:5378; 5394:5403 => 2.2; 7.33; 6.7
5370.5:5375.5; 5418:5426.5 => 0.2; 7.06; 7.1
